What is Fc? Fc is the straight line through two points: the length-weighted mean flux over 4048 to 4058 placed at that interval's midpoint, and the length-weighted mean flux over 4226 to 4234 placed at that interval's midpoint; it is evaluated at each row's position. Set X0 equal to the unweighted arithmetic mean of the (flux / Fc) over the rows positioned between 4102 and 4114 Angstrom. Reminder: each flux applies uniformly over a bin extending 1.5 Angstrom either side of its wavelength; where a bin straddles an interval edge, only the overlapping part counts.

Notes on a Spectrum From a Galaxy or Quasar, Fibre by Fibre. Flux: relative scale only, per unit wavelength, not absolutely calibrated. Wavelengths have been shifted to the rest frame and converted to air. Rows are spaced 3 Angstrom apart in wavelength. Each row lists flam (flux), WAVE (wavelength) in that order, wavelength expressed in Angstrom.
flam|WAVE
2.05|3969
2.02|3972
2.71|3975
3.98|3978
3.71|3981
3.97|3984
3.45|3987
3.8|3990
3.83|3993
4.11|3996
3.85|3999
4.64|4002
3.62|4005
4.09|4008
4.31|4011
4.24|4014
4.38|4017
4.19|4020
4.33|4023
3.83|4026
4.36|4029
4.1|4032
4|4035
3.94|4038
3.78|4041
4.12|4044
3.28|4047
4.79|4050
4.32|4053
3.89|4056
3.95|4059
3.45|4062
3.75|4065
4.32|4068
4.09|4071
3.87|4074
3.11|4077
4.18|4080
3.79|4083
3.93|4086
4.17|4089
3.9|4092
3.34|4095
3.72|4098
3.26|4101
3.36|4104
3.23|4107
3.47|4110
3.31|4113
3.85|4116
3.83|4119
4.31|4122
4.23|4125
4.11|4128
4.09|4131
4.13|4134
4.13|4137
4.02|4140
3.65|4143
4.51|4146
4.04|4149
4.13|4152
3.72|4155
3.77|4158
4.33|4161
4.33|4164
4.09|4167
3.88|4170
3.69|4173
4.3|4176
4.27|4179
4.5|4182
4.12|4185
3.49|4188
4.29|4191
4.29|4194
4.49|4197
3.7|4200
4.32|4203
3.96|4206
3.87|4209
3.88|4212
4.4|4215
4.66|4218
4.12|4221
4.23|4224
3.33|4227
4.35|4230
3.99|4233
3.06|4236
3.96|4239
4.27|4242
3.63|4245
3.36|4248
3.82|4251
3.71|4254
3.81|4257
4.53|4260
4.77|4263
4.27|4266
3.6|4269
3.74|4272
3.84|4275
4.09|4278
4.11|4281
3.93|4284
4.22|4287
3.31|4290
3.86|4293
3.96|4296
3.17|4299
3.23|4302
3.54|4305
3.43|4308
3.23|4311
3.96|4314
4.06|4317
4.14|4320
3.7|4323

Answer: 0.80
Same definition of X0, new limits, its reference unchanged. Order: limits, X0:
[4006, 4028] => 0.97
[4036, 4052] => 0.93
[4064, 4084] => 0.92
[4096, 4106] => 0.83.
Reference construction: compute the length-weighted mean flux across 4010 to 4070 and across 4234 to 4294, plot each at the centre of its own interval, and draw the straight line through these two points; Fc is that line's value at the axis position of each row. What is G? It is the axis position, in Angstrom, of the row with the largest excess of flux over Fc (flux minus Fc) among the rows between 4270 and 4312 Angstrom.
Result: 4287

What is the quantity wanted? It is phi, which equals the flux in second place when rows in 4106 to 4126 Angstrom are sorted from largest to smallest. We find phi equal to 4.23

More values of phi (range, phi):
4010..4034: 4.36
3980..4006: 4.11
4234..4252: 3.96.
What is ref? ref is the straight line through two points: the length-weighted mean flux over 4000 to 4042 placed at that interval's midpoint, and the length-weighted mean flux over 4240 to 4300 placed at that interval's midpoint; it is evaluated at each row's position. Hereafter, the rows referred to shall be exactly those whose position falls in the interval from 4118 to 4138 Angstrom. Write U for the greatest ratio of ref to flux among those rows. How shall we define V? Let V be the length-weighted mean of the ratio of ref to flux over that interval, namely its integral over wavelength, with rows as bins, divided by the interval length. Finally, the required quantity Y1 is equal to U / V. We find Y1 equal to 1.08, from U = 1.06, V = 0.979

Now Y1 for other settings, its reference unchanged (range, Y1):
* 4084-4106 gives 1.11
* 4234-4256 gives 1.20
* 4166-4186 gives 1.11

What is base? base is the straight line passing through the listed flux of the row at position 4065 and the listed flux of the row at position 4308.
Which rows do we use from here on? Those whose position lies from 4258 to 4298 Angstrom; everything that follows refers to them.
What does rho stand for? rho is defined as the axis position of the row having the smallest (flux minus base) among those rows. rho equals 4290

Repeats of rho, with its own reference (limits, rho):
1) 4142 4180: 4143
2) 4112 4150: 4113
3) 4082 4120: 4107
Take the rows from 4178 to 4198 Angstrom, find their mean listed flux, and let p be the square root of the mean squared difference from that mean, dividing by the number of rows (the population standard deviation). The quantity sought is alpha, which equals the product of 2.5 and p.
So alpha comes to 0.79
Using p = 0.32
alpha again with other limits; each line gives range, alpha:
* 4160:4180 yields 0.59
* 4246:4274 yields 1.09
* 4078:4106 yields 0.82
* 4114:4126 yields 0.54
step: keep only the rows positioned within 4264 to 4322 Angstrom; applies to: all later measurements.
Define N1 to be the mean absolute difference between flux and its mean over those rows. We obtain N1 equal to 0.309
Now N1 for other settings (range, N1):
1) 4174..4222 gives 0.253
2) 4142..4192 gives 0.261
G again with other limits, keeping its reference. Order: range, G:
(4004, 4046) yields 4017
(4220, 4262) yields 4260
